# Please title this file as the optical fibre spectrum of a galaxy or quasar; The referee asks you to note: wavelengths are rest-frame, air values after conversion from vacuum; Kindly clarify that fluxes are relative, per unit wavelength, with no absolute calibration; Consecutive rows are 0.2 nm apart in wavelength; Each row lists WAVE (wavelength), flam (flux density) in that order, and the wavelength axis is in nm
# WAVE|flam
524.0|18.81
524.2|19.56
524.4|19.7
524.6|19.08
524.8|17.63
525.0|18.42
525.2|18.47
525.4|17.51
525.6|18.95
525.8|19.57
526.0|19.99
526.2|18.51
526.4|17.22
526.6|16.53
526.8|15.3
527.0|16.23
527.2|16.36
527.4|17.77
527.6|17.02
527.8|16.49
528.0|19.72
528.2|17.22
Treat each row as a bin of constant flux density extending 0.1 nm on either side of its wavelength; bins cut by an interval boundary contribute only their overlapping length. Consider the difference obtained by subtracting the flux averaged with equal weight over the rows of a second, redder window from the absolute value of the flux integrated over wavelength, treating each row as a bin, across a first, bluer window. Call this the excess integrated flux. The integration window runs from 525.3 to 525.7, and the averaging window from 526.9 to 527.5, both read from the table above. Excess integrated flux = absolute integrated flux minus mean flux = -9.5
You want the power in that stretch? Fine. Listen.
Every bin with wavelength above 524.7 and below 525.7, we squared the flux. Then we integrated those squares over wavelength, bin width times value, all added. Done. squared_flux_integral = 331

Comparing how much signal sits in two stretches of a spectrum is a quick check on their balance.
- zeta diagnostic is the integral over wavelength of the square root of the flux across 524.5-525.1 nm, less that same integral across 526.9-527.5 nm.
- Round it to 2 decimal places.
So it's 0.11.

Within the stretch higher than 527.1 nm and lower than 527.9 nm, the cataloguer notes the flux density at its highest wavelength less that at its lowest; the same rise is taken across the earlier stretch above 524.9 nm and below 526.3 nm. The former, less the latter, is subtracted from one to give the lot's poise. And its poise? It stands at 1.0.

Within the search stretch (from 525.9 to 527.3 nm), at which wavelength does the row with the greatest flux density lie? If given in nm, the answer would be 526.0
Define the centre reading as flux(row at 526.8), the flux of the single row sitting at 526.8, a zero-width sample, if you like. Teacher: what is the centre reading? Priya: 15.3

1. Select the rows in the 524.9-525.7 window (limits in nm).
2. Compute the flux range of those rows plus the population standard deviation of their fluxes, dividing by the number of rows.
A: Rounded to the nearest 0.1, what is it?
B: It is 2.0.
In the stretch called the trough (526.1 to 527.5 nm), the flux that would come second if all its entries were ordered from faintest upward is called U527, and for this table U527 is 16.23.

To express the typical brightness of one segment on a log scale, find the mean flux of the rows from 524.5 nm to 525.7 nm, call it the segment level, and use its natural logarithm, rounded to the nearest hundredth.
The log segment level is 2.91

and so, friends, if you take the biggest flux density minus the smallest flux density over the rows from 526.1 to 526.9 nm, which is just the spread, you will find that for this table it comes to 3.2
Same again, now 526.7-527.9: 2.5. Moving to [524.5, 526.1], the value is 2.5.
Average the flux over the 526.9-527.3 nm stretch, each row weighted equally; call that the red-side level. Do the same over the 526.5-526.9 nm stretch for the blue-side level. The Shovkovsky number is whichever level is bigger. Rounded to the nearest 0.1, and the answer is 16.3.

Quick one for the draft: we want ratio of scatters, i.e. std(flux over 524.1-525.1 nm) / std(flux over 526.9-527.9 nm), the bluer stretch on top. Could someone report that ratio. 1.4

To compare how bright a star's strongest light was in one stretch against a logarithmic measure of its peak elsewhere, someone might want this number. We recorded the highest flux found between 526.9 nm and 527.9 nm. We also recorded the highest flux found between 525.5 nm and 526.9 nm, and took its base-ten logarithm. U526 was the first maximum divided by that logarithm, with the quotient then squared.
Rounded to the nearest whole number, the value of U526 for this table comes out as 187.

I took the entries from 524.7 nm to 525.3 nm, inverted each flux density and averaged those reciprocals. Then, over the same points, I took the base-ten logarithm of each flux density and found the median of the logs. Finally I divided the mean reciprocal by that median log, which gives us 0.0435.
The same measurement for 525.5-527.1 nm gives 0.0453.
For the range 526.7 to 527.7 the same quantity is 0.0499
